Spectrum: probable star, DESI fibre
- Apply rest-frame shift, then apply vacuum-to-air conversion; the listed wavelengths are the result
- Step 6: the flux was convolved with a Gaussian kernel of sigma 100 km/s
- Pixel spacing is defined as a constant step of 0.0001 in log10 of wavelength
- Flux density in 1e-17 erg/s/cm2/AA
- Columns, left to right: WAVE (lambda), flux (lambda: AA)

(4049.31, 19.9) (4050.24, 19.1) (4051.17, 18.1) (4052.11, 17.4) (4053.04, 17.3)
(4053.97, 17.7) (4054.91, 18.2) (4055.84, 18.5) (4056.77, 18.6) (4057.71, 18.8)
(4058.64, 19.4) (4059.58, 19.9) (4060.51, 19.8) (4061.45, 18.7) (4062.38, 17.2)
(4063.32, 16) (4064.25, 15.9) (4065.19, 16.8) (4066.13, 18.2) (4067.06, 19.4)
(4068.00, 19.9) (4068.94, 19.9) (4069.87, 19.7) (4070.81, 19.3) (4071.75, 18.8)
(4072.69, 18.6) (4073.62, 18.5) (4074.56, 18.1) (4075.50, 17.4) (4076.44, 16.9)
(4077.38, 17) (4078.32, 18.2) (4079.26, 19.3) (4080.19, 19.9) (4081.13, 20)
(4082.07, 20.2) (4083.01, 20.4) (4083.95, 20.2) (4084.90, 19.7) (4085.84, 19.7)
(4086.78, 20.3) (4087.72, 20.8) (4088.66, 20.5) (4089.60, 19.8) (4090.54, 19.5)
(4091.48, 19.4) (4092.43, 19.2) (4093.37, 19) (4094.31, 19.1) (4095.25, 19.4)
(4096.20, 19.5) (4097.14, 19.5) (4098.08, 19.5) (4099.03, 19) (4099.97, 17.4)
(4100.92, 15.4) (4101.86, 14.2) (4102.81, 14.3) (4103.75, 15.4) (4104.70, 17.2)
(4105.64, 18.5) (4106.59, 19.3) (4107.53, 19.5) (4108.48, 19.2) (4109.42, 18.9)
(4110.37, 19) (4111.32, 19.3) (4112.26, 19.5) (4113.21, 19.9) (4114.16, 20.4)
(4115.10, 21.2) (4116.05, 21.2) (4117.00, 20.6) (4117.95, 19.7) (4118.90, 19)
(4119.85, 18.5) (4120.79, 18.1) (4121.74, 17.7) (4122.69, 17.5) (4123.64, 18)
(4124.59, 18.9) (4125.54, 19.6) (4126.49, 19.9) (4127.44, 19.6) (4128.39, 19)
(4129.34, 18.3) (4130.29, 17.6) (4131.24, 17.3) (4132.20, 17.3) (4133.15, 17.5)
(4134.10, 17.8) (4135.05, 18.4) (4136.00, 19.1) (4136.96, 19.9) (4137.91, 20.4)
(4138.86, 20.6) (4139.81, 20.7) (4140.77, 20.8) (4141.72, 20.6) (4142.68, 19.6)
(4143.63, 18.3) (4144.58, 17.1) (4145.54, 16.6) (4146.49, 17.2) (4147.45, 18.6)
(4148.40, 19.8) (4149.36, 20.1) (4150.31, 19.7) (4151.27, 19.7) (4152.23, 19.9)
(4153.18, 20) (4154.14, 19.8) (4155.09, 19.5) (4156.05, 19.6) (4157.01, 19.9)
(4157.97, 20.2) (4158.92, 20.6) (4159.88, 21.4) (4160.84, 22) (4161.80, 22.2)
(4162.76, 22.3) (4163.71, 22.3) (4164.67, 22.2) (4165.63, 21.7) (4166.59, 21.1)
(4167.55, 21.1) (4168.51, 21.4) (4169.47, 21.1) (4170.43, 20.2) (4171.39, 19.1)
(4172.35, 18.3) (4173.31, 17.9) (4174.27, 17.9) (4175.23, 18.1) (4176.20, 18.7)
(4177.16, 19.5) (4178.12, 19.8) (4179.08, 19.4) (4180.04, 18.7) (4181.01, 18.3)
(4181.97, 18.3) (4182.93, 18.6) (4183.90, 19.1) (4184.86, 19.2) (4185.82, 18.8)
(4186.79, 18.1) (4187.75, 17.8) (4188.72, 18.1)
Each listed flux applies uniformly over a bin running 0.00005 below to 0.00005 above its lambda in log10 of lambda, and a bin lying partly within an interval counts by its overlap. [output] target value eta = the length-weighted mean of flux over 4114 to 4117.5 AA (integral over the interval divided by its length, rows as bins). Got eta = 20.9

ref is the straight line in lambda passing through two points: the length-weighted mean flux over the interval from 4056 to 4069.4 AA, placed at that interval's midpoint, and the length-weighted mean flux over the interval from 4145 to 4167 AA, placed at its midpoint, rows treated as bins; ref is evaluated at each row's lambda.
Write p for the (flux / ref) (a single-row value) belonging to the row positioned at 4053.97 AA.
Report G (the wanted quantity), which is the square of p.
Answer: 0.94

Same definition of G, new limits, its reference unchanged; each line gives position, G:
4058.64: 1.11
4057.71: 1.05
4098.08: 1.04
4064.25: 0.74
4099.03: 0.98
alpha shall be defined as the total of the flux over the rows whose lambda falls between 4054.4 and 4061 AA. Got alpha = 133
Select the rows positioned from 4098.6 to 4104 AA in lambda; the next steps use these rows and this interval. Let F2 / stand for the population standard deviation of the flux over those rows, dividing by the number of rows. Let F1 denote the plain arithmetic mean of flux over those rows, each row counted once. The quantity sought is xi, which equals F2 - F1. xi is -14.2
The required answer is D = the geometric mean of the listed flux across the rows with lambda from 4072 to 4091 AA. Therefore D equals 19.2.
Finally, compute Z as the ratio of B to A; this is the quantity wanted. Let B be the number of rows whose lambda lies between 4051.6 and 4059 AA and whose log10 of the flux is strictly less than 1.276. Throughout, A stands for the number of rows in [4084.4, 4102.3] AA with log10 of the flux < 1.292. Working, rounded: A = 13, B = 7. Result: 0.5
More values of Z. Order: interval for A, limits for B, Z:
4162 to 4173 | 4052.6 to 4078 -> 9.5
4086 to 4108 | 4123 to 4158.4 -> 0.7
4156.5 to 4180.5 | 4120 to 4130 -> 0.6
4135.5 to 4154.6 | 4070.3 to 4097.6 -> 1.3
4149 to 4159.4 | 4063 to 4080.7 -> 12.0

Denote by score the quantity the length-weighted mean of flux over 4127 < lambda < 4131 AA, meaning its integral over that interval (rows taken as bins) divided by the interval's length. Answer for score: 18.6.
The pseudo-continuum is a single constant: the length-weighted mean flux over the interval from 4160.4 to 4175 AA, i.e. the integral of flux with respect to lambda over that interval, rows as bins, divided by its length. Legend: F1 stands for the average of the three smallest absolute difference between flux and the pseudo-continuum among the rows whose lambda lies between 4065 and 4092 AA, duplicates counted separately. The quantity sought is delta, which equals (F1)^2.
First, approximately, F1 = 0.19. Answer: 0.037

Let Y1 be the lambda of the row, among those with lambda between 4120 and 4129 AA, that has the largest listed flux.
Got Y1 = 4126.49 AA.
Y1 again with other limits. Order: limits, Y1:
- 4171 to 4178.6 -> 4178.12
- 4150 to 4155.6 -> 4153.18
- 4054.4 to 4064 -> 4059.58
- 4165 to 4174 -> 4165.63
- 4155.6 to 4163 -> 4162.76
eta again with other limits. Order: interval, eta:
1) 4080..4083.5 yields 20.1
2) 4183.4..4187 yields 18.8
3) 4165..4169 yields 21.3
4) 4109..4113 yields 19.2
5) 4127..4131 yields 18.6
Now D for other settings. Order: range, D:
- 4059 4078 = 18.3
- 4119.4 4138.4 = 18.5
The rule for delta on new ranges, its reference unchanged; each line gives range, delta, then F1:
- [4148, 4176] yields 0.094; 0.31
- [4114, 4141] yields 0.004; 0.06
